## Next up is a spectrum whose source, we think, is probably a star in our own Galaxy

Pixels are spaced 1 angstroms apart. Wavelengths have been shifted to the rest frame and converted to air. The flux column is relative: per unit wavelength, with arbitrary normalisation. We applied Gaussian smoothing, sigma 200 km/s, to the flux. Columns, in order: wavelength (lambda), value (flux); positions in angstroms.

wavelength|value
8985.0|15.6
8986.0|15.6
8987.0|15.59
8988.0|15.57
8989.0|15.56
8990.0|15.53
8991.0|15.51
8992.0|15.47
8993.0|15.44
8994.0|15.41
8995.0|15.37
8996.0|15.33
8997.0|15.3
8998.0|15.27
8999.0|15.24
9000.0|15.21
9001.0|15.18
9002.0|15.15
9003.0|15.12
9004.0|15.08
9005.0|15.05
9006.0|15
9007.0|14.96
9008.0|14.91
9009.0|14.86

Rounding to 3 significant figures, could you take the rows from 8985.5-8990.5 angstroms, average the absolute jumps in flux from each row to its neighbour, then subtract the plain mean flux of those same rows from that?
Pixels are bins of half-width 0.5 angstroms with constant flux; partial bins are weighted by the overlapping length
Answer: -15.6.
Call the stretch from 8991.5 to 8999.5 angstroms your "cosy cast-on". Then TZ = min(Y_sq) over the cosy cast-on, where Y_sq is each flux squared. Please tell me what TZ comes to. 232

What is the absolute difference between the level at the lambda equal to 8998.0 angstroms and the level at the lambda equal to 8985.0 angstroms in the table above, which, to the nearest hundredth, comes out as 0.33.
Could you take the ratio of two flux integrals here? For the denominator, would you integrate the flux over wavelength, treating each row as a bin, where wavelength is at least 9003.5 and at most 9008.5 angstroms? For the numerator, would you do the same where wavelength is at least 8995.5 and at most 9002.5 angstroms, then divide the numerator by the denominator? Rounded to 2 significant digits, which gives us 1.4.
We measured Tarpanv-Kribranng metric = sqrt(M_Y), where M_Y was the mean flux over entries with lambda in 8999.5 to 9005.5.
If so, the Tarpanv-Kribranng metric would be 3.89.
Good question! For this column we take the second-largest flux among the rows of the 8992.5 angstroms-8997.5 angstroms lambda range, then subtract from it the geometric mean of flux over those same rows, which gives 0.04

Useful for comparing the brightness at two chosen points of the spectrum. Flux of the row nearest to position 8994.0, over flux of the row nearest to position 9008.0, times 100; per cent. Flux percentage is 103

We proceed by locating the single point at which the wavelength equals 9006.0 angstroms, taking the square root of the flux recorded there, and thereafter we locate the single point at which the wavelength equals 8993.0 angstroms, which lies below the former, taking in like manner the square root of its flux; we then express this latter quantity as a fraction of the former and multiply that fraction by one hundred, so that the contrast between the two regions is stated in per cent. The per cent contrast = 101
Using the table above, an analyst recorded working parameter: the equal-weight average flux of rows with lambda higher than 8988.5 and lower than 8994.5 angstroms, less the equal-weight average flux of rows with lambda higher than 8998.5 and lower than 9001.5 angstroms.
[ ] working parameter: 0.28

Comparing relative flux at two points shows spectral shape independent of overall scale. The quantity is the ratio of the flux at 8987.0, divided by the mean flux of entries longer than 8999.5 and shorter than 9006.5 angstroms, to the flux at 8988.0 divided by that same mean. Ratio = 1.00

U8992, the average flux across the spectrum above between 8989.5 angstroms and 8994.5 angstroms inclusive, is 15.5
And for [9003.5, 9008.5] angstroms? 15.0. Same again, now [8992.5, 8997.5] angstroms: 15.4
